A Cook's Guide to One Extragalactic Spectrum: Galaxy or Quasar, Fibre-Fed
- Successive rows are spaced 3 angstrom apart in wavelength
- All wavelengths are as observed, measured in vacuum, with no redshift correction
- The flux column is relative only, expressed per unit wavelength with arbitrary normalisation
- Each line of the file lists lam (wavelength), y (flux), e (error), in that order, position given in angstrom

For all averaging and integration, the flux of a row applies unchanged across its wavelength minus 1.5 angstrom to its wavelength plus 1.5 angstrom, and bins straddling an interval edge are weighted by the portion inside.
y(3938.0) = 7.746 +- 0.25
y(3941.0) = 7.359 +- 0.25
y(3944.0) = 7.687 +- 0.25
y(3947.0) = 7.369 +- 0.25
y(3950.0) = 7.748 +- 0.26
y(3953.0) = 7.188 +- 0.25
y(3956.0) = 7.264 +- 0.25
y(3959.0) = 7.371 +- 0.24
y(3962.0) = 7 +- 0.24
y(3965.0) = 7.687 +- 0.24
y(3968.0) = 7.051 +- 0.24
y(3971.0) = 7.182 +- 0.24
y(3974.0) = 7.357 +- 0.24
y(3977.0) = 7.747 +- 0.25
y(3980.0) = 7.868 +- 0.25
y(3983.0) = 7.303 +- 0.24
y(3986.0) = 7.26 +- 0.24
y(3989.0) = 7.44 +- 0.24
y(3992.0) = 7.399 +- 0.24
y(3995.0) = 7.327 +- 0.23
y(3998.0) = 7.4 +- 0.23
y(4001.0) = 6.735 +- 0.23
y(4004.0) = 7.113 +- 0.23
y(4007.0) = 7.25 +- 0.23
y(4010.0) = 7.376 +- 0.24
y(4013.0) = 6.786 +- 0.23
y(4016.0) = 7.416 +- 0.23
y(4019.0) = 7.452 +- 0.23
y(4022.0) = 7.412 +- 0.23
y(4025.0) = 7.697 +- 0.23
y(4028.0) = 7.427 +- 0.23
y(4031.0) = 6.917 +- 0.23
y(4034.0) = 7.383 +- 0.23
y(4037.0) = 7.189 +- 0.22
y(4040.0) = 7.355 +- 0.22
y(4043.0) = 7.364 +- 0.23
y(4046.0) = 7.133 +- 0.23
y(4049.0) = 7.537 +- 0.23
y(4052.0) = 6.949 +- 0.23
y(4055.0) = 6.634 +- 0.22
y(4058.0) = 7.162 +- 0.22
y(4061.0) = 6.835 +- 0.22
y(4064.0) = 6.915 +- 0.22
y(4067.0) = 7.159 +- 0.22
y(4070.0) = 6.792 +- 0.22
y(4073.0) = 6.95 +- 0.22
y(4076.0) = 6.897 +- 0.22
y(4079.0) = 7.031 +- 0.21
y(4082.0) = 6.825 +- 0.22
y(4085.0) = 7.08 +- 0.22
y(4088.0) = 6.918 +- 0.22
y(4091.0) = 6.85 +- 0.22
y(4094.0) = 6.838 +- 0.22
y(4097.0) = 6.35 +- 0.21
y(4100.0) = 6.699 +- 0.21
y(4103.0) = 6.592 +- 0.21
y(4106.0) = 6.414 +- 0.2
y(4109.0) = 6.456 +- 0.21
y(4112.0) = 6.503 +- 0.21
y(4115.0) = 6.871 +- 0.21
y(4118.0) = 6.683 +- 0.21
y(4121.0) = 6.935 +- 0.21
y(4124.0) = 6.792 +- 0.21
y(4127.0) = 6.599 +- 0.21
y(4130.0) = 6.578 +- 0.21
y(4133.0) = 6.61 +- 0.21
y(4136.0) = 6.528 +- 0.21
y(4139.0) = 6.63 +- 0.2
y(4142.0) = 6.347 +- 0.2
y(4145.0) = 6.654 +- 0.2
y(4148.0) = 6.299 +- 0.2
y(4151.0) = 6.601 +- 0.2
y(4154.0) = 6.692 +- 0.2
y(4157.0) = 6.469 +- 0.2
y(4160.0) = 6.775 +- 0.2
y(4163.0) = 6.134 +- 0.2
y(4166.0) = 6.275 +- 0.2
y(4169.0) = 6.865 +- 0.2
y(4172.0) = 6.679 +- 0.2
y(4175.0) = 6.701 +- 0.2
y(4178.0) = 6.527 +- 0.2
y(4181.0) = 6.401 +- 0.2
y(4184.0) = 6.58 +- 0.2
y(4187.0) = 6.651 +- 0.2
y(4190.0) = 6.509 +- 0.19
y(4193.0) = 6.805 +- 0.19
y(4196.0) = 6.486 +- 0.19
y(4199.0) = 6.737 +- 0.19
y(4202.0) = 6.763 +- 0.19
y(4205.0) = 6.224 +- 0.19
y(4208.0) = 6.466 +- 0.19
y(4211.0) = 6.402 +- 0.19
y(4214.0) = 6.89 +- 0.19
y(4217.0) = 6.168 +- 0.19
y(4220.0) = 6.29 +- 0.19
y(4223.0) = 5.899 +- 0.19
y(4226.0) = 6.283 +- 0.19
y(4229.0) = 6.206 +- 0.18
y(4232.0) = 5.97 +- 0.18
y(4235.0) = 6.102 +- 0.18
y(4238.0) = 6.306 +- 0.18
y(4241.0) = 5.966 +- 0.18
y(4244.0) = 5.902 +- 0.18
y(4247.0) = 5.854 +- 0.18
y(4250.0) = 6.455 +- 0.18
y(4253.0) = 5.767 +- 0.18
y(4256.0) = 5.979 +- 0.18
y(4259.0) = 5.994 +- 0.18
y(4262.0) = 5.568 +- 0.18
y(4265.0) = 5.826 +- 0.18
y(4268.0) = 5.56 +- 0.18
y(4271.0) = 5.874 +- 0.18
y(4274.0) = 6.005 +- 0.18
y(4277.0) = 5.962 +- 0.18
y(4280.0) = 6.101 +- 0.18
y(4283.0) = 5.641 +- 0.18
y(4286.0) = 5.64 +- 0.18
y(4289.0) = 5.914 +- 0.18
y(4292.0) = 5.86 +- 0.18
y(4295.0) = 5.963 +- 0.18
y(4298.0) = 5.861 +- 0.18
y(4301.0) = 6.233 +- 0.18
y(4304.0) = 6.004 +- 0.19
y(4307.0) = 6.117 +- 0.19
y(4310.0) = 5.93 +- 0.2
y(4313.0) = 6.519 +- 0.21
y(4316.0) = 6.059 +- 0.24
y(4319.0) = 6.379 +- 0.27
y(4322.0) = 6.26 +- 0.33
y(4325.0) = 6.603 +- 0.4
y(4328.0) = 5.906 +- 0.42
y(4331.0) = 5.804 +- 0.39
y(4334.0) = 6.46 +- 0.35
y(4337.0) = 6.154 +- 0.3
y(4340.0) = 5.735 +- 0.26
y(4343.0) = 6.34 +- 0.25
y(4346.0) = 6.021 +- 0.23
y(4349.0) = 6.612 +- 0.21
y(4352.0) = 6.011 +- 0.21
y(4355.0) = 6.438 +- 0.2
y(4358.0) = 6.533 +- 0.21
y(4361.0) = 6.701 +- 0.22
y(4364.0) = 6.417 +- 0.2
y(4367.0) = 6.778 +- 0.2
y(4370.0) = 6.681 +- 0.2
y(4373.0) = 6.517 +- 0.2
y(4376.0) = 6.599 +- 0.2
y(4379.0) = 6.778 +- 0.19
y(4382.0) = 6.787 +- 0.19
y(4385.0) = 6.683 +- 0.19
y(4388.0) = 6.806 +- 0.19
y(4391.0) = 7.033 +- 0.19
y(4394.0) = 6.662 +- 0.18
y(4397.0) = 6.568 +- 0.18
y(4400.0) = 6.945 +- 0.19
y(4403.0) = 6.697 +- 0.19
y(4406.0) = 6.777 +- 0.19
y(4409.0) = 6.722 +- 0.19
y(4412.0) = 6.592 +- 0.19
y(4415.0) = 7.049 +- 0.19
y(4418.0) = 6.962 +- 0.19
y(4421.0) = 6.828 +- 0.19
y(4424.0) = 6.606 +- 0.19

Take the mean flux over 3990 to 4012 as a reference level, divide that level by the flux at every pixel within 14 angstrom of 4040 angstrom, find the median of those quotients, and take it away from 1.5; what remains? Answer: 0.52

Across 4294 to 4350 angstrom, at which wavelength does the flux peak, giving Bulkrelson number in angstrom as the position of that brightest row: 4349.0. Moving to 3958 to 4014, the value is 3980.0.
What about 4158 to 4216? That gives 4214.0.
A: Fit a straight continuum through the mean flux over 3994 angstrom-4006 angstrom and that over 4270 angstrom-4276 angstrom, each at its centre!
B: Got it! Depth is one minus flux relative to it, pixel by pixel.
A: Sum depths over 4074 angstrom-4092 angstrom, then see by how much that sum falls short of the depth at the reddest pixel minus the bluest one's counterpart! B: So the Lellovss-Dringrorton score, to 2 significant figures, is 0.14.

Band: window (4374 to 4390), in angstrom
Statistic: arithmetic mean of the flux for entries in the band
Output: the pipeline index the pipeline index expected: 6.7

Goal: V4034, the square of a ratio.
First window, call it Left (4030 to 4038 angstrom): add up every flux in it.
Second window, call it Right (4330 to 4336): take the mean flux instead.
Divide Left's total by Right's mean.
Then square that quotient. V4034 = 12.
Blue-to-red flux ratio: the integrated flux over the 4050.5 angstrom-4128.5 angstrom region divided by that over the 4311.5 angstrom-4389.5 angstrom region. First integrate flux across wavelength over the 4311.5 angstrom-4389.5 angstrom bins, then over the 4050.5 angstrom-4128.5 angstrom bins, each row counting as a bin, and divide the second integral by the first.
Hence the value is 1.06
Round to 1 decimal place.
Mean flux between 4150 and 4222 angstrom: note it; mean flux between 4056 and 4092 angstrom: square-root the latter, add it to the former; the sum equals 9.2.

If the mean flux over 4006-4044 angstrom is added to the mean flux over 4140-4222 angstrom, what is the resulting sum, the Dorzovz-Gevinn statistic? 13.8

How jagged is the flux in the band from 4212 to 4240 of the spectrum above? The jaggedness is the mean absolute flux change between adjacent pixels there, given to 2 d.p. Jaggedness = 0.28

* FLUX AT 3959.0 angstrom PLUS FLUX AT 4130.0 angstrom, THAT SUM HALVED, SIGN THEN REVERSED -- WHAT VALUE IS -6.97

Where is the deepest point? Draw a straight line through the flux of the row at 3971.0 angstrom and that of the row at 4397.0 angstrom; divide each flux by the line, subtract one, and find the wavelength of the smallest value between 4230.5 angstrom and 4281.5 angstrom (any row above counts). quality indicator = 4268.0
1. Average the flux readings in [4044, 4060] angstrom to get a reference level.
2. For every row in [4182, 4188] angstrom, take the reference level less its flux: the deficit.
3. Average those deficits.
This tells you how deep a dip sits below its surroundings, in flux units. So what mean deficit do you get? 0.5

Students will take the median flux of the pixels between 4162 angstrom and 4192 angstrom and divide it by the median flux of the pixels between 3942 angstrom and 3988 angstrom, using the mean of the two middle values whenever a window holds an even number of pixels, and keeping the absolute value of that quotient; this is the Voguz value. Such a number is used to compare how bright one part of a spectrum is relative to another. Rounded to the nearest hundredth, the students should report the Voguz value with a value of 0.89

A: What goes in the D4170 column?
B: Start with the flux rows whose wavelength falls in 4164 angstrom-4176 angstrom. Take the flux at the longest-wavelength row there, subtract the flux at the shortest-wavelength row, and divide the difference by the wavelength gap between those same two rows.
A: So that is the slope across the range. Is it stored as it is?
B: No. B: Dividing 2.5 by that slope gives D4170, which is 53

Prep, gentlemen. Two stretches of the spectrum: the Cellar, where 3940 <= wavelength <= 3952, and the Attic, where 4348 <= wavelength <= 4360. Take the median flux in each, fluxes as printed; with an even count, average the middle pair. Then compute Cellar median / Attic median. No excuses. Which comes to 1.16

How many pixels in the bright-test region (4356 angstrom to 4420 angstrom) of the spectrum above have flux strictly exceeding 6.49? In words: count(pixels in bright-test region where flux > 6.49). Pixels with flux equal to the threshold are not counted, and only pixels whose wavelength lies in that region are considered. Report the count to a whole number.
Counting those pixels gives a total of 20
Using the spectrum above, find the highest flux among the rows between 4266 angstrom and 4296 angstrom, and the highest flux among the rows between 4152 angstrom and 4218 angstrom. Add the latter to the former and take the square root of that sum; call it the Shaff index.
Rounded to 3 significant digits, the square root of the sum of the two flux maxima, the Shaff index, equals 3.60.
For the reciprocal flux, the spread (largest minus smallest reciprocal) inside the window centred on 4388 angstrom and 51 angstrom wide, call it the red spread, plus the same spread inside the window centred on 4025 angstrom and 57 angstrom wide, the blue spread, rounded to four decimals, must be 0.0322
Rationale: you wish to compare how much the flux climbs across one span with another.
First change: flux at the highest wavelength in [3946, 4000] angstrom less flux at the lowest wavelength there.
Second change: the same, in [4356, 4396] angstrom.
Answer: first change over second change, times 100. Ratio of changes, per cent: 24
